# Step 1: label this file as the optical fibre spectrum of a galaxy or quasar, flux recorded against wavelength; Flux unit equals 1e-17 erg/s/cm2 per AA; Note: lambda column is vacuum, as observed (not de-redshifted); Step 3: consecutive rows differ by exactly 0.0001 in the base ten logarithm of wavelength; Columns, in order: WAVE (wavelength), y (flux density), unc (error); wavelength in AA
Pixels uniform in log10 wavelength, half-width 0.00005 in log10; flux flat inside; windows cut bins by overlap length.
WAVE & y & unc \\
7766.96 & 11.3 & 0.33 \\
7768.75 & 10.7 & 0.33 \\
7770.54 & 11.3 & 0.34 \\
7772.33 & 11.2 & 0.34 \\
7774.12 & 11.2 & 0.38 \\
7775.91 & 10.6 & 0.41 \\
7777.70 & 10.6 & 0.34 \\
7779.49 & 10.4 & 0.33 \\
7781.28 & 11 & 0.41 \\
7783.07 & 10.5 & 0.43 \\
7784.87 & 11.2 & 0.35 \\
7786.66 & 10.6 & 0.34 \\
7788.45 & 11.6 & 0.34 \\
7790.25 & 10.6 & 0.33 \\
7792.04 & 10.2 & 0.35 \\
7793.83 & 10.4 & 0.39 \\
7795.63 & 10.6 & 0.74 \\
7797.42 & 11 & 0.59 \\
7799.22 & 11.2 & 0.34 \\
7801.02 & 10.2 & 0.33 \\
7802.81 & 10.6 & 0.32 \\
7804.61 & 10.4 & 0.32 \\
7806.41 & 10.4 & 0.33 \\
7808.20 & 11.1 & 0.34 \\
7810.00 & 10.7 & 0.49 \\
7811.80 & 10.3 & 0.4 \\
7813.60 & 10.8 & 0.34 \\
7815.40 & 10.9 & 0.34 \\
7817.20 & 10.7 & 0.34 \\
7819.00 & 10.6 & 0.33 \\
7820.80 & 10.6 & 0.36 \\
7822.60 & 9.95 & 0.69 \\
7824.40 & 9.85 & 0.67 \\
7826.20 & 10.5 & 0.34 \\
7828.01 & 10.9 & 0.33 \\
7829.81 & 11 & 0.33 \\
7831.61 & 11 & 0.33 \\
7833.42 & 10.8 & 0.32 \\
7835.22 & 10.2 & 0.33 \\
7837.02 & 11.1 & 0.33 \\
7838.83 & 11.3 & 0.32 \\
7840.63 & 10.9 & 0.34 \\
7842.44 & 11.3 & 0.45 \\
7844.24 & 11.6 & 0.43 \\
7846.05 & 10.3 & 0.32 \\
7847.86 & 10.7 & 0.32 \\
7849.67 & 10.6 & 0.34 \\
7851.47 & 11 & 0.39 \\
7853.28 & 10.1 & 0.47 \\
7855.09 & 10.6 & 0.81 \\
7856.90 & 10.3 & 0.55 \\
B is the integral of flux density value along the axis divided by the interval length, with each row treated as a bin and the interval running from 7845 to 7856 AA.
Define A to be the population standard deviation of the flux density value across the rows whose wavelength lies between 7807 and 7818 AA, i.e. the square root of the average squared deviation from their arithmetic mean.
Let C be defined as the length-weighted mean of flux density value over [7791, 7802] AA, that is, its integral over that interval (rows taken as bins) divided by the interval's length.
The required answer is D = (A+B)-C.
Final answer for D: 0.19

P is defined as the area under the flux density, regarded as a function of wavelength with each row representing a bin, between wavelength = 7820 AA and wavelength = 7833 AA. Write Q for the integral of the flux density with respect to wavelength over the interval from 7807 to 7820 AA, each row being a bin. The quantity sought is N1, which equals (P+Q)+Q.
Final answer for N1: 416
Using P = 137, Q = 139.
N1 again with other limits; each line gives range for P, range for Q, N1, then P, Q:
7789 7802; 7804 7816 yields 394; 138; 128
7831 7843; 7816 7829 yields 403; 131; 136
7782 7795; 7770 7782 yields 401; 139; 131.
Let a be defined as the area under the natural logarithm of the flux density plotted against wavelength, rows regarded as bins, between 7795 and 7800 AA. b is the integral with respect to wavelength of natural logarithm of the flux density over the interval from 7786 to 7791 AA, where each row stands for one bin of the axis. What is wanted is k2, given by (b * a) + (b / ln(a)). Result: 148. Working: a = 12.0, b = 12.0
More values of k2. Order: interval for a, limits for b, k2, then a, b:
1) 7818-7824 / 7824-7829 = 169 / 14.0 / 11.7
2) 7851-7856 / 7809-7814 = 143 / 11.8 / 11.8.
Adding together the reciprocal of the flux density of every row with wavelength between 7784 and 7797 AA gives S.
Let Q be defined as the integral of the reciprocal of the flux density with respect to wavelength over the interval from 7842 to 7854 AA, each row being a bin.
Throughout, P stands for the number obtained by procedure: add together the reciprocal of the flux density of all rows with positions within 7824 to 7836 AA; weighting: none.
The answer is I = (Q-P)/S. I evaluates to 0.69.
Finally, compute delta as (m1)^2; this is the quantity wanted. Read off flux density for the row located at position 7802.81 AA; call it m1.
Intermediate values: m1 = 10.6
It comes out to 112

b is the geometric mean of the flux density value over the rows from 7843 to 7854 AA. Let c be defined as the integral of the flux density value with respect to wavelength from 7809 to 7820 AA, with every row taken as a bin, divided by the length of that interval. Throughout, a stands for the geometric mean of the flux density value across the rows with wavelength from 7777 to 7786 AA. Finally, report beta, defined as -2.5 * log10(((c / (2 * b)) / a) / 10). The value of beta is 5.834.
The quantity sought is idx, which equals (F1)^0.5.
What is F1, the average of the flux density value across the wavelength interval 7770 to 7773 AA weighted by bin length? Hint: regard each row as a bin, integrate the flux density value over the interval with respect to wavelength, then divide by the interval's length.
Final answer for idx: 3.35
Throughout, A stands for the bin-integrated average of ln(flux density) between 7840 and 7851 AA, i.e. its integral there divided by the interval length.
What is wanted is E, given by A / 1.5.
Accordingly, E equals 1.59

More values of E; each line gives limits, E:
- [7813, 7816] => 1.59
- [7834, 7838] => 1.58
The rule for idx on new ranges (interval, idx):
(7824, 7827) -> 3.20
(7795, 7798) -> 3.29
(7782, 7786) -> 3.29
